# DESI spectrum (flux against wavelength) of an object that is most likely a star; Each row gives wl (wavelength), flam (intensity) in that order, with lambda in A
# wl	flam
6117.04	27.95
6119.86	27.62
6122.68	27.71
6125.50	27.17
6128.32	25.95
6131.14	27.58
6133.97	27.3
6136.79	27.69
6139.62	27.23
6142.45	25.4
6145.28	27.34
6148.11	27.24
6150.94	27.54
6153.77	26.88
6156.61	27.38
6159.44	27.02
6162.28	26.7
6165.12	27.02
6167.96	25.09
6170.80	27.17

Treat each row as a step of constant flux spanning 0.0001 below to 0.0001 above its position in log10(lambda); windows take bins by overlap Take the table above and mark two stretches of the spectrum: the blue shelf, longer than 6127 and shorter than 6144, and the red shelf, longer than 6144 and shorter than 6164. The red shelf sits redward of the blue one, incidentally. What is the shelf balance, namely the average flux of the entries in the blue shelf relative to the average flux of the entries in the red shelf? 0.99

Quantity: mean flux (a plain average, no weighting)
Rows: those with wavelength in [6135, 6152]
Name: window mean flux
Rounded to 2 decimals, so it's 27.07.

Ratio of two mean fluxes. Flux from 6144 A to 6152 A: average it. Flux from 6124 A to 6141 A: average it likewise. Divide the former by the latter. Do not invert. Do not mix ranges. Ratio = 1.01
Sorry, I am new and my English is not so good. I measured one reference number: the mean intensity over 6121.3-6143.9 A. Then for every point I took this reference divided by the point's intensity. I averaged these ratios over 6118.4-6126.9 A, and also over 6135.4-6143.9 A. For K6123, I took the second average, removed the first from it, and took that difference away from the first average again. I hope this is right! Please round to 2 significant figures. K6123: 0.95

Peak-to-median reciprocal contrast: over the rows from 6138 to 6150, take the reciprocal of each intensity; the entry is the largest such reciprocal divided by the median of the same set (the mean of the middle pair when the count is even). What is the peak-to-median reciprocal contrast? 1.07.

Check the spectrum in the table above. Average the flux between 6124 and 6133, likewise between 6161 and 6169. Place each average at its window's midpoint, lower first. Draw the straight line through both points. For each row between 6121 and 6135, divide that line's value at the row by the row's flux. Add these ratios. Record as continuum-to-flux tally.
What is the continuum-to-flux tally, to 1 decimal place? 5.0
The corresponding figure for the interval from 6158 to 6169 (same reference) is 4.0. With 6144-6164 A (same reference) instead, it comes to 6.8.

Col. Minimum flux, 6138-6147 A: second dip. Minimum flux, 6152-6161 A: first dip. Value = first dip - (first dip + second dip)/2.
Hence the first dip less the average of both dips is 0.74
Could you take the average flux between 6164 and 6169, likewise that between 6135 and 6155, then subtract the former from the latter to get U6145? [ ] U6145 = 1.0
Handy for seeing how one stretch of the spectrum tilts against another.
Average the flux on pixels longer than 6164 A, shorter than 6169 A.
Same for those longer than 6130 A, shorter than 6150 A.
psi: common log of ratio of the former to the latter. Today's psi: -0.017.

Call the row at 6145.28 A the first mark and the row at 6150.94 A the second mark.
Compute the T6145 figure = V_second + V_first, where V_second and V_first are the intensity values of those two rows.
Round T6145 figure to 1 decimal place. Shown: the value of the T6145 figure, 54.9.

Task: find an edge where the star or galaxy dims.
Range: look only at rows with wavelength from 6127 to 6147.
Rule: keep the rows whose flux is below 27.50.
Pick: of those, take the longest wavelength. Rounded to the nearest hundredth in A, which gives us 6145.28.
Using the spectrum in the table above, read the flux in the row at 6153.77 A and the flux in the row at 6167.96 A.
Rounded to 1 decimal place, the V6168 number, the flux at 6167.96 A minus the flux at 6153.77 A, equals -1.8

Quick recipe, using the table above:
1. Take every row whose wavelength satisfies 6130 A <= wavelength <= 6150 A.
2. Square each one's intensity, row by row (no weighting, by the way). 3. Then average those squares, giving 736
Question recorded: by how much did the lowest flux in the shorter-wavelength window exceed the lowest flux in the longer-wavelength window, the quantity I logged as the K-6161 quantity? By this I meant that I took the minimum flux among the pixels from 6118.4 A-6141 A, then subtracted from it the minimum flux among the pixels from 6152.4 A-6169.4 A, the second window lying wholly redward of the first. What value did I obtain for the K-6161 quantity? 0.9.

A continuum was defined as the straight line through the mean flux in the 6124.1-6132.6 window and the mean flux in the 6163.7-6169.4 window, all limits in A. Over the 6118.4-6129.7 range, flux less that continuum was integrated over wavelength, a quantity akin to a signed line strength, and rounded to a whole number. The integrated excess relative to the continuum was 1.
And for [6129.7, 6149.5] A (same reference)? 9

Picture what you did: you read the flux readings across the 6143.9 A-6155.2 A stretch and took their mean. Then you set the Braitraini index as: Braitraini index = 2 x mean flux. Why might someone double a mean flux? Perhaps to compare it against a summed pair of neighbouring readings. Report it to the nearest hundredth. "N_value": 54.50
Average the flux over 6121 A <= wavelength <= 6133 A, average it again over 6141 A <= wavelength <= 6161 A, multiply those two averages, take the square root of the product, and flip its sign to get -27.0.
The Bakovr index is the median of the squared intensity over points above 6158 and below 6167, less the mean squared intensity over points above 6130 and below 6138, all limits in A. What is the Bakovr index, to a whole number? -27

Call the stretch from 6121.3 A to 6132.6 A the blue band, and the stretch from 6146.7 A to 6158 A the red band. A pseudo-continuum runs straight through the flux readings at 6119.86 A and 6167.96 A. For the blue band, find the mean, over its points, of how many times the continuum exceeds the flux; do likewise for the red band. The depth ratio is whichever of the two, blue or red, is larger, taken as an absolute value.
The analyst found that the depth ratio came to 1.01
